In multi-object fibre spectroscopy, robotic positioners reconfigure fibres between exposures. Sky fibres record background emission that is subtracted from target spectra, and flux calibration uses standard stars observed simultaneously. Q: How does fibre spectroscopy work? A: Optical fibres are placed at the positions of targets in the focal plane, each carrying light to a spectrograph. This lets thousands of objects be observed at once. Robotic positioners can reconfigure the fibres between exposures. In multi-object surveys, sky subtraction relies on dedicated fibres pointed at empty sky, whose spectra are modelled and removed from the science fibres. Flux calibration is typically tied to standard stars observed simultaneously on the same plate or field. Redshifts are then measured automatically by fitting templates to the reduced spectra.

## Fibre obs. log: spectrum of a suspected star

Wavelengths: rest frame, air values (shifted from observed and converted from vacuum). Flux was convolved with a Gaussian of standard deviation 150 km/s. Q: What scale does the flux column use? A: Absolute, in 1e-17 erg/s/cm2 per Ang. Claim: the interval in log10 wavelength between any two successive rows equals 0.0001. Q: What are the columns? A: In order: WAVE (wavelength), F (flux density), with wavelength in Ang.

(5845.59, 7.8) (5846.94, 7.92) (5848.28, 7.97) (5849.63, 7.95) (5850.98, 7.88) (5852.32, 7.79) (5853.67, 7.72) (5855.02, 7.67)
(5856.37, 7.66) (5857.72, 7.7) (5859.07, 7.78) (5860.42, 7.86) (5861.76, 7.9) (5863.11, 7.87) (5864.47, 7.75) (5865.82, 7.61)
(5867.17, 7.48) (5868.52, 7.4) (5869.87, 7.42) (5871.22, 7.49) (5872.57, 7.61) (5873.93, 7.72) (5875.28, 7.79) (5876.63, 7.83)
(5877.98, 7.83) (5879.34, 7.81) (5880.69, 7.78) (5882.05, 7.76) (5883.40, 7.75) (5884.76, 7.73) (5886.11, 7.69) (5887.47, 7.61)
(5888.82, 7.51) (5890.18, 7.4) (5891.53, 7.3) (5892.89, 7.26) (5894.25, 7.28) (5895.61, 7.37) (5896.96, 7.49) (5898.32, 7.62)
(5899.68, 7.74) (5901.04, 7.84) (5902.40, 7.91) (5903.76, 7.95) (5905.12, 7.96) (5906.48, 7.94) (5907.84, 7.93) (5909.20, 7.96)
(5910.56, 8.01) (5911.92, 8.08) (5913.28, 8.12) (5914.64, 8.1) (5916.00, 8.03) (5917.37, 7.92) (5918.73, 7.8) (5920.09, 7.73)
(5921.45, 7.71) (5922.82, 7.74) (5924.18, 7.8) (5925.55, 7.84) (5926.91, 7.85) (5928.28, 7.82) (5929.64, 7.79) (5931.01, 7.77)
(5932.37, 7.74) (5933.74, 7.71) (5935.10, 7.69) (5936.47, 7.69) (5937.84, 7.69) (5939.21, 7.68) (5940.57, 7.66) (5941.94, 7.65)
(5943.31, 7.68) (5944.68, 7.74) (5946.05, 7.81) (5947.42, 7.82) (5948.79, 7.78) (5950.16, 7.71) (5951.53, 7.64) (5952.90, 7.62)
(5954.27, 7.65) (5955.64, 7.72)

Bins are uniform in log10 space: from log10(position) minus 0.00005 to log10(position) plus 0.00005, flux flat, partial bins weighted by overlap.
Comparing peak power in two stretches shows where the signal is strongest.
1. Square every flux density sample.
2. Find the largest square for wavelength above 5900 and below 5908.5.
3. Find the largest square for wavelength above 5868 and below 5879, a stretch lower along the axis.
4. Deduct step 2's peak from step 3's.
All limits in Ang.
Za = -2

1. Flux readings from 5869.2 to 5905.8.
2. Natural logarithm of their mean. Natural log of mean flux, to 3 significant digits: 2.03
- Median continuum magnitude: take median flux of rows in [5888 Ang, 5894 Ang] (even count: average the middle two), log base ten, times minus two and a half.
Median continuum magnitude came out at -2.17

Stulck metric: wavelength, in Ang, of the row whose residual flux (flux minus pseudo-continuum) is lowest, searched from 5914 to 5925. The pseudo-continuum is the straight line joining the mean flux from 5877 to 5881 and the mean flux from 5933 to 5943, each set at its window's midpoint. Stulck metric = 5921.45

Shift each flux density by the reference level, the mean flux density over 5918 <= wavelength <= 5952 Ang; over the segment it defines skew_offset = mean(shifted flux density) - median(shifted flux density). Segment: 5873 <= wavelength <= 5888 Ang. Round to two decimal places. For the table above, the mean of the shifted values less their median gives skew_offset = -0.01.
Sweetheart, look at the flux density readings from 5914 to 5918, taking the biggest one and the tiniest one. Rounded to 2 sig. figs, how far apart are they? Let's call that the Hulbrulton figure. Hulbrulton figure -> 0.18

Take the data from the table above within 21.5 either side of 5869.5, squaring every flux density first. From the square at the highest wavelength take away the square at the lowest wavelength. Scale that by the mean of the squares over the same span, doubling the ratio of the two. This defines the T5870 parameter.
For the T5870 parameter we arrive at -0.29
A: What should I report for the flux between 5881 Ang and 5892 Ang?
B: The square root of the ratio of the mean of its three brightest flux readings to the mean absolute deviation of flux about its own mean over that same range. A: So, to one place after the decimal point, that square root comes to 7.4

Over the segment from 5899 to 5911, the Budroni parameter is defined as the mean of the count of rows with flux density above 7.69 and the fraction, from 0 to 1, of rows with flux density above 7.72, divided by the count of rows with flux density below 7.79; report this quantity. 5.0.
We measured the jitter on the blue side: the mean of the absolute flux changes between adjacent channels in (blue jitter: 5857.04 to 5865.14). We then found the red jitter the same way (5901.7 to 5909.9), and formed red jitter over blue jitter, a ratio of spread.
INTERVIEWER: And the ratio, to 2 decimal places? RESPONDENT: 0.31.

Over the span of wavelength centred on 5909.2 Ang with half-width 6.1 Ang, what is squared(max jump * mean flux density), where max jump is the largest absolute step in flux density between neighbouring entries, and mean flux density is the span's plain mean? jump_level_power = 0.31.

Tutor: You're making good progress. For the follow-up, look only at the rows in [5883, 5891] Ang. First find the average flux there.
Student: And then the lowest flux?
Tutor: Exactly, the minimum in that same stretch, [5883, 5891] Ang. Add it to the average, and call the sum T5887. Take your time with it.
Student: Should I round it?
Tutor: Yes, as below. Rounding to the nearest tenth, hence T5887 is 15.0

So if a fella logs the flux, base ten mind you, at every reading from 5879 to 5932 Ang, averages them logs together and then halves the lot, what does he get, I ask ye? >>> 0.445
